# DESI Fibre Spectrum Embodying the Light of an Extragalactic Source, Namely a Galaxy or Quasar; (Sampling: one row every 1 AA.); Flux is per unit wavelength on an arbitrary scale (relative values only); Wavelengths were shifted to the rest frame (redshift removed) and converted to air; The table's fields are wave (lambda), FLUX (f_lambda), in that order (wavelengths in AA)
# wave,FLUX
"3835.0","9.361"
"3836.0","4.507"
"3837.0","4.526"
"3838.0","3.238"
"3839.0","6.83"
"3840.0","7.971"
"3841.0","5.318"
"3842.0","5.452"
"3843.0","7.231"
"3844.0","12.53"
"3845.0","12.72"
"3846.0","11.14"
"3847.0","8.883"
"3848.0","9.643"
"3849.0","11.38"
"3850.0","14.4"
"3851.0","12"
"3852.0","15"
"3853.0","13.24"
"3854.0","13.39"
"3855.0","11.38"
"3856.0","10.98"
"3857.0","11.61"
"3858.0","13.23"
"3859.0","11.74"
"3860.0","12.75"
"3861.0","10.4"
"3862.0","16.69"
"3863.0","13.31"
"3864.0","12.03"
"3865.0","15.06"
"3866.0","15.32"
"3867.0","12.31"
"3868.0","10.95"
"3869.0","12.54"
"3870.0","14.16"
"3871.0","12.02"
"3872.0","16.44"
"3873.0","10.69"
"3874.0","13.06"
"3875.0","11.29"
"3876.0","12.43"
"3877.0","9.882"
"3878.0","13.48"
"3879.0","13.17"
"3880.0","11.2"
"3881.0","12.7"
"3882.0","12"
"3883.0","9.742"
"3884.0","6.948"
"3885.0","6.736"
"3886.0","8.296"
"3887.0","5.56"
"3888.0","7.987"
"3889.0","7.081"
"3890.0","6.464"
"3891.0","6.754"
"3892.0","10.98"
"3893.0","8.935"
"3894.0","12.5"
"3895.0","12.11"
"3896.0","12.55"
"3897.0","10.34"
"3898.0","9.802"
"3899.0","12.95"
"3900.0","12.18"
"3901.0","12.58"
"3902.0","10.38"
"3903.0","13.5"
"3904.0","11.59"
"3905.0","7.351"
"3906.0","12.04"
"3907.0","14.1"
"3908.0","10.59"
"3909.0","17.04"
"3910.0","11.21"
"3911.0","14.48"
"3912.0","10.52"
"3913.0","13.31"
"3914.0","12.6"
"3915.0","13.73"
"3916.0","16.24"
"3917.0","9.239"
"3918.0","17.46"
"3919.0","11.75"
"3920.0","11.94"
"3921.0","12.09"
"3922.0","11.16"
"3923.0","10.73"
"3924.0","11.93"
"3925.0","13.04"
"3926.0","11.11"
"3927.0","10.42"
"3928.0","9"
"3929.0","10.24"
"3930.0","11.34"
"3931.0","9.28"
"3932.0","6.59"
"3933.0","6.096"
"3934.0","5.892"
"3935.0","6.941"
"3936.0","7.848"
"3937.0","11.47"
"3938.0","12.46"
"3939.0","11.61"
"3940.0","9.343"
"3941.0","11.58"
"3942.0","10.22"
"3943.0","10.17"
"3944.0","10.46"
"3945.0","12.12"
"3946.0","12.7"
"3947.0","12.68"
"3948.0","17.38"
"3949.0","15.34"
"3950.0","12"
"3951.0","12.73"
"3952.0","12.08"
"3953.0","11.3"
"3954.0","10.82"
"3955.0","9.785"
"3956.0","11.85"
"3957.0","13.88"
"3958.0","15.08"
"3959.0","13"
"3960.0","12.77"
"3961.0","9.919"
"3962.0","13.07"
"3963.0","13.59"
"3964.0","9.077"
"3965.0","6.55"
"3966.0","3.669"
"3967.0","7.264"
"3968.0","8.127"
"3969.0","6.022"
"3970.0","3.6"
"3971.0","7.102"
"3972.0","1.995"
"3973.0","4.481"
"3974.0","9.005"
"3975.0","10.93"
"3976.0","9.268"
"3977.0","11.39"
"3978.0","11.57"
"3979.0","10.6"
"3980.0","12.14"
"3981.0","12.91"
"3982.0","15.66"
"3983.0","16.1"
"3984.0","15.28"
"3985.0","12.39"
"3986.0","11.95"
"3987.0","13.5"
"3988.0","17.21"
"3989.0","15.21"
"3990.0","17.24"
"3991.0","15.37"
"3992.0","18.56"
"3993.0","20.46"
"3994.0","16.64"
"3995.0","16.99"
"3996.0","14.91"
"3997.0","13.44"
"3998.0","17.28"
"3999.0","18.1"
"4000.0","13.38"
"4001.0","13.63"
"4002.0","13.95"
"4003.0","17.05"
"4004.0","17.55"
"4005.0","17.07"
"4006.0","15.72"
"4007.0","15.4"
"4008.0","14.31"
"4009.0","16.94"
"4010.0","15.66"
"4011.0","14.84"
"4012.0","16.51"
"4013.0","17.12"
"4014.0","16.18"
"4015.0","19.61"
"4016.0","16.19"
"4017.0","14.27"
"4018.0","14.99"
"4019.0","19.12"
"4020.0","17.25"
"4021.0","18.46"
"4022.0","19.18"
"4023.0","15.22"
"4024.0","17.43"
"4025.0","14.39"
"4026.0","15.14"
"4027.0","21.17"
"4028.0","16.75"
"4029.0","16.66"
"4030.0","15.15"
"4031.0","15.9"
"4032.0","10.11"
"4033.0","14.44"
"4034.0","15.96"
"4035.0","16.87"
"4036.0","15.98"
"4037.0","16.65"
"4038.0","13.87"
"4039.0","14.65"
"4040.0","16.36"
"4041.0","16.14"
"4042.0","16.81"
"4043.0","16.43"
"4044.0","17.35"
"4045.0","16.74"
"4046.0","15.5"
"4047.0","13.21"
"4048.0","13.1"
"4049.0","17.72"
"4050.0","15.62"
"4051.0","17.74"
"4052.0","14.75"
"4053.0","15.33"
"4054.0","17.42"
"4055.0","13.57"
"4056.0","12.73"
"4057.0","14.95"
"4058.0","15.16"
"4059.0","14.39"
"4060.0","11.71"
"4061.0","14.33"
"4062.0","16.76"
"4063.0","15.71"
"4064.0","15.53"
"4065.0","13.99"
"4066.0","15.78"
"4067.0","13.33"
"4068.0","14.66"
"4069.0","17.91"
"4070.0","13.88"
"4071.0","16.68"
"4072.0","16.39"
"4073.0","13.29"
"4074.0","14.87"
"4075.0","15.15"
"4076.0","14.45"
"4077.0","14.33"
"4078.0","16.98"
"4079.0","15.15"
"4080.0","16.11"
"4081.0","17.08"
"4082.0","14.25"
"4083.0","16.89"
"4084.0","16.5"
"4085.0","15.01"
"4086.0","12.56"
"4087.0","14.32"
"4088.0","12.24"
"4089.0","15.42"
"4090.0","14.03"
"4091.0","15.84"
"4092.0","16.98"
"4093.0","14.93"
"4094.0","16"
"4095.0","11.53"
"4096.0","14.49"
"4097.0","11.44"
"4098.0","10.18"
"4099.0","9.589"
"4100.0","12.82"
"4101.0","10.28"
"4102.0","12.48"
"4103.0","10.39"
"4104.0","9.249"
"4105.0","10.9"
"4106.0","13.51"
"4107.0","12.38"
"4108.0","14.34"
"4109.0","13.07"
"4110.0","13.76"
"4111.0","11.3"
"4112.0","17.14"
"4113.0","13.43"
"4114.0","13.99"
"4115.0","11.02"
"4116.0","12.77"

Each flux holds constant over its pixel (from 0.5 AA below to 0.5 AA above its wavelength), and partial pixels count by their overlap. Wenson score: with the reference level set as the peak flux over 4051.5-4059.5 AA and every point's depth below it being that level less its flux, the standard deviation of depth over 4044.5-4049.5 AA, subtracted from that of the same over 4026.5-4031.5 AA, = 0.3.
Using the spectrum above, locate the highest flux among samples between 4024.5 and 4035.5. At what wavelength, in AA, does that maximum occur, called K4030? 4027.0 AA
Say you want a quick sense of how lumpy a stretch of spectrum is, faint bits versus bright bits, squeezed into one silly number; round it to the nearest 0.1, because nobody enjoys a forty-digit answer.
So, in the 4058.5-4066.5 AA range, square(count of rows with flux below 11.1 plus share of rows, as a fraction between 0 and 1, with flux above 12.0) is 0.8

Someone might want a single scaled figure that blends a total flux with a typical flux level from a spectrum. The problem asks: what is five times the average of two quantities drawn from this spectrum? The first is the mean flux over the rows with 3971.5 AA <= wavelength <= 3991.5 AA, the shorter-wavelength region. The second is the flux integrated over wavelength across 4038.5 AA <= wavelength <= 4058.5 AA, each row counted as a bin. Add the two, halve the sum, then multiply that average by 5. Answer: 809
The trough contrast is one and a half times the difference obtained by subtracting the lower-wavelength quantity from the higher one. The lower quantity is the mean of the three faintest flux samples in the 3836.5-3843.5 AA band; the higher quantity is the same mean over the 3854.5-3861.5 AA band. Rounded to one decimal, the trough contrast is 9.8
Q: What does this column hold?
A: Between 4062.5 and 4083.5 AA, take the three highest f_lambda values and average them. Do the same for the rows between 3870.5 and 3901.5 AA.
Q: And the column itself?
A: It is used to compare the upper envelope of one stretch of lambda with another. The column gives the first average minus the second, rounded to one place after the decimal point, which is 3.0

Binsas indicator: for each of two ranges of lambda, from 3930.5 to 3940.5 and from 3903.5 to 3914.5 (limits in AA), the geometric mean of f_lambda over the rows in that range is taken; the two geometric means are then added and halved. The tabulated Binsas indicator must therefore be 10.2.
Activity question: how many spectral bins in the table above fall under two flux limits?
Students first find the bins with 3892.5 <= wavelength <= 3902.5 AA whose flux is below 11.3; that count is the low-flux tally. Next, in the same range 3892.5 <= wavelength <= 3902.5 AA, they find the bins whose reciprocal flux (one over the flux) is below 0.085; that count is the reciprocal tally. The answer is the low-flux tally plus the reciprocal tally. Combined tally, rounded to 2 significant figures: 10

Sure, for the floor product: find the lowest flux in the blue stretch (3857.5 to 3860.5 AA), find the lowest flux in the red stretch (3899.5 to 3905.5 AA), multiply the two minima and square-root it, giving 9.3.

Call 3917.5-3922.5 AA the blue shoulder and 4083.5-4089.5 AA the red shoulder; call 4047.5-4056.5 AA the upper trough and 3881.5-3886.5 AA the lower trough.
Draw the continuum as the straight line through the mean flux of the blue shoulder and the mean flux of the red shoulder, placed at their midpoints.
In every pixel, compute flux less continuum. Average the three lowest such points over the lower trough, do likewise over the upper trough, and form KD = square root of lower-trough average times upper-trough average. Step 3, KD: 2.2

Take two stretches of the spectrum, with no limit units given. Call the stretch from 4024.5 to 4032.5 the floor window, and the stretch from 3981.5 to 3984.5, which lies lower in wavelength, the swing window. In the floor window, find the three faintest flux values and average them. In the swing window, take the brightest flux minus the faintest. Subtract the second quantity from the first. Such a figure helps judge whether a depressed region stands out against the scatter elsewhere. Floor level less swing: 12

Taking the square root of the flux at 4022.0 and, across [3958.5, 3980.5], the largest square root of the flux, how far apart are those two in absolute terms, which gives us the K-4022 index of 0.69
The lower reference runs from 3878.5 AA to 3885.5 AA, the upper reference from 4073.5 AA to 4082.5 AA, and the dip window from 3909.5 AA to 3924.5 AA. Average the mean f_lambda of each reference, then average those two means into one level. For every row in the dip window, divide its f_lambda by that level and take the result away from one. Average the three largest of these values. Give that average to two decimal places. 0.21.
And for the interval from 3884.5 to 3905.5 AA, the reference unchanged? 0.51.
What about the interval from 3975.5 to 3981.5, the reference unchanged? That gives 0.19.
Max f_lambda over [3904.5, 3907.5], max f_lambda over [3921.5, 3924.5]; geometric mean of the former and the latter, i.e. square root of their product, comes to 13.0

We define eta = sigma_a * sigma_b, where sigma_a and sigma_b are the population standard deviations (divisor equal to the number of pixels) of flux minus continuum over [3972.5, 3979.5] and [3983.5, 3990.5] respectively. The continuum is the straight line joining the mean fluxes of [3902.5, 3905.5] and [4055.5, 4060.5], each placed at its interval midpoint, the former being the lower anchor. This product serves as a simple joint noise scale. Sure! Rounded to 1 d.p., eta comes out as 4.4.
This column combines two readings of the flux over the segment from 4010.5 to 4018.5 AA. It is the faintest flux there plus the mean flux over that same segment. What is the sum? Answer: 30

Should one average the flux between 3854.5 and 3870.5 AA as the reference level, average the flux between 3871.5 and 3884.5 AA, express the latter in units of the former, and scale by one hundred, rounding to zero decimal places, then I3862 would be 92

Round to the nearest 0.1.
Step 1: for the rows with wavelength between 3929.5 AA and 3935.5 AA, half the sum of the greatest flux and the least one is 8.6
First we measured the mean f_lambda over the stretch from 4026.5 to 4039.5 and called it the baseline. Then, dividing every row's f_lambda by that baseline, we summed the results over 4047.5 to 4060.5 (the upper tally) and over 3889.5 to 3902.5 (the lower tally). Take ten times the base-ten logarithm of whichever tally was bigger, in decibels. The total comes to 10.9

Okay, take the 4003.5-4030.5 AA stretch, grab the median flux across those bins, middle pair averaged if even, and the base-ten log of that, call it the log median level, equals 1.22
